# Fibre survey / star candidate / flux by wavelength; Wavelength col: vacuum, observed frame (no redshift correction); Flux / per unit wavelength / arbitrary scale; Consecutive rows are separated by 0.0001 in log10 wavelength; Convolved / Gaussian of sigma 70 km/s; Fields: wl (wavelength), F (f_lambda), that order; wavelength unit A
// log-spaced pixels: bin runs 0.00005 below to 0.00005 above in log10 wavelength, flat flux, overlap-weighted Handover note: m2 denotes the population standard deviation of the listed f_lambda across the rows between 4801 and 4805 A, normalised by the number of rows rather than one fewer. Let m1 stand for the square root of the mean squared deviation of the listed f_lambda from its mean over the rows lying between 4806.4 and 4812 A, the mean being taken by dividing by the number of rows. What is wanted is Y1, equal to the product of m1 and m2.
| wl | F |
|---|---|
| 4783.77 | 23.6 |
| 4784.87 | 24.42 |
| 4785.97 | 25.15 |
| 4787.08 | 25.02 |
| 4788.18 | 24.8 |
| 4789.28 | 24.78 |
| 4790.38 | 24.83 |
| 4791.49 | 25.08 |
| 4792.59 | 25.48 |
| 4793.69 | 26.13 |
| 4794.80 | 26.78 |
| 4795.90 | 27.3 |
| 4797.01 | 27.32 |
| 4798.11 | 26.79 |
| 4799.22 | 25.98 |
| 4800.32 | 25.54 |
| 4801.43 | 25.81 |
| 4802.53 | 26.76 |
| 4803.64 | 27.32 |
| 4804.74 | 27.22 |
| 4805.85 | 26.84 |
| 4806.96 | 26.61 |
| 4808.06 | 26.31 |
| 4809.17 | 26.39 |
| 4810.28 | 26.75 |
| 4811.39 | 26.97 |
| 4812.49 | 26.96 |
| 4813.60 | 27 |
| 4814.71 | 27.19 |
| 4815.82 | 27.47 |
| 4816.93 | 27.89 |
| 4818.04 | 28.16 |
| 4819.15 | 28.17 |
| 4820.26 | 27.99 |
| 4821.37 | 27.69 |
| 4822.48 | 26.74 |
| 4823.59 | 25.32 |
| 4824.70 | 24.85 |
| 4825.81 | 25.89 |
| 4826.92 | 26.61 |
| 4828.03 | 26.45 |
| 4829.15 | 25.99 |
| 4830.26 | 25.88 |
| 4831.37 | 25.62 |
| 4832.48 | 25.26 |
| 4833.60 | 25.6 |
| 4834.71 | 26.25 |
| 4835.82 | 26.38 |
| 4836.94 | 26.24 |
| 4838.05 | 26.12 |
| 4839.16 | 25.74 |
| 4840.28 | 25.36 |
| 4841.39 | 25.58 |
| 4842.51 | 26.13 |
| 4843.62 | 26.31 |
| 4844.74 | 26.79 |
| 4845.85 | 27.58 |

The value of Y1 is 0.14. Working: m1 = 0.24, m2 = 0.60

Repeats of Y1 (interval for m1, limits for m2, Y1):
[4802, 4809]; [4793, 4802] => 0.22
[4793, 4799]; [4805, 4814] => 0.11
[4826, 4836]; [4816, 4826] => 0.53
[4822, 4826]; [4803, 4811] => 0.25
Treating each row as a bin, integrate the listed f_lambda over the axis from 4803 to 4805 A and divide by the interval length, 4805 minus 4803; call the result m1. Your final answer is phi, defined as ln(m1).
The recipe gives 3.31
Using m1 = 27.3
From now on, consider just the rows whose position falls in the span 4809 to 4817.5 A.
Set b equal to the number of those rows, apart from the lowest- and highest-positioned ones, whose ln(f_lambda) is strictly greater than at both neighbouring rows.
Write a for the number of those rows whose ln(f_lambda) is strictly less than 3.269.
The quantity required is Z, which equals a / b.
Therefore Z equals 0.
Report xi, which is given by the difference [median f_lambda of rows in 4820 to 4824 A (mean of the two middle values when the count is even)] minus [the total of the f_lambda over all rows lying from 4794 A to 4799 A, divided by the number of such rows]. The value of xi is 0.2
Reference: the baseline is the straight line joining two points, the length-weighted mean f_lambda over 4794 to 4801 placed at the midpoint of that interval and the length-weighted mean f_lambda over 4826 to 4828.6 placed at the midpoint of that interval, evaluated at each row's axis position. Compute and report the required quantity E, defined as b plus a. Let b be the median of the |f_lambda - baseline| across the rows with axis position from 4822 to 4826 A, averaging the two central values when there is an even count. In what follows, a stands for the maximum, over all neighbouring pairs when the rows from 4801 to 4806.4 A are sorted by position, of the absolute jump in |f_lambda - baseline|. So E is 1.4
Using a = 0.57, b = 0.79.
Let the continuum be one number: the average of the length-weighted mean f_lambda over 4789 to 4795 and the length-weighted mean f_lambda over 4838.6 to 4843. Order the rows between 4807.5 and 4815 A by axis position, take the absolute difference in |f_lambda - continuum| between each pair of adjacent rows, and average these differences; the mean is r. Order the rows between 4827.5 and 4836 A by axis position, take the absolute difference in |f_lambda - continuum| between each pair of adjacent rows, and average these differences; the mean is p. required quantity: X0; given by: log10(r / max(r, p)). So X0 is -0.31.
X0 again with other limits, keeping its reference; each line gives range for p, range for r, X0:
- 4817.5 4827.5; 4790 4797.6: -0.11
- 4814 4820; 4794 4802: 0.00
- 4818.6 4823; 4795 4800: -0.02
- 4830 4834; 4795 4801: 0.00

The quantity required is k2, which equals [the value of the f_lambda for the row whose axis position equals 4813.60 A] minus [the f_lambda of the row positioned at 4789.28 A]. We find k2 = 2.2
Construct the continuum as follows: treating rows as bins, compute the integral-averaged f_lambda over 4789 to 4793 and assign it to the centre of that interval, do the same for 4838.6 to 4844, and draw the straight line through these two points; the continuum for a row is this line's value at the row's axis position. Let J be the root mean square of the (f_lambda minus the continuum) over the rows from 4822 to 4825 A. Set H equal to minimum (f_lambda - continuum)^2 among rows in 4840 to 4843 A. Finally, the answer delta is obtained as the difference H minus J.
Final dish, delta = -0.8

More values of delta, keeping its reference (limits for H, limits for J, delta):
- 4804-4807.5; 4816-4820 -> -0.9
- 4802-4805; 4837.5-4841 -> 2.0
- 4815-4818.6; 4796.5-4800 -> 2.5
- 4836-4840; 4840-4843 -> -0.3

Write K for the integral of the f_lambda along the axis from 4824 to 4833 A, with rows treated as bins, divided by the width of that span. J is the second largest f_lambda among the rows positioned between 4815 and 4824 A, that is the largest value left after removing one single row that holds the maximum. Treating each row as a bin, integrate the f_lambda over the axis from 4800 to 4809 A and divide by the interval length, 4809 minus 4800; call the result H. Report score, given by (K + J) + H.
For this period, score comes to 80.56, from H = 26.6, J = 28.16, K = 25.82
